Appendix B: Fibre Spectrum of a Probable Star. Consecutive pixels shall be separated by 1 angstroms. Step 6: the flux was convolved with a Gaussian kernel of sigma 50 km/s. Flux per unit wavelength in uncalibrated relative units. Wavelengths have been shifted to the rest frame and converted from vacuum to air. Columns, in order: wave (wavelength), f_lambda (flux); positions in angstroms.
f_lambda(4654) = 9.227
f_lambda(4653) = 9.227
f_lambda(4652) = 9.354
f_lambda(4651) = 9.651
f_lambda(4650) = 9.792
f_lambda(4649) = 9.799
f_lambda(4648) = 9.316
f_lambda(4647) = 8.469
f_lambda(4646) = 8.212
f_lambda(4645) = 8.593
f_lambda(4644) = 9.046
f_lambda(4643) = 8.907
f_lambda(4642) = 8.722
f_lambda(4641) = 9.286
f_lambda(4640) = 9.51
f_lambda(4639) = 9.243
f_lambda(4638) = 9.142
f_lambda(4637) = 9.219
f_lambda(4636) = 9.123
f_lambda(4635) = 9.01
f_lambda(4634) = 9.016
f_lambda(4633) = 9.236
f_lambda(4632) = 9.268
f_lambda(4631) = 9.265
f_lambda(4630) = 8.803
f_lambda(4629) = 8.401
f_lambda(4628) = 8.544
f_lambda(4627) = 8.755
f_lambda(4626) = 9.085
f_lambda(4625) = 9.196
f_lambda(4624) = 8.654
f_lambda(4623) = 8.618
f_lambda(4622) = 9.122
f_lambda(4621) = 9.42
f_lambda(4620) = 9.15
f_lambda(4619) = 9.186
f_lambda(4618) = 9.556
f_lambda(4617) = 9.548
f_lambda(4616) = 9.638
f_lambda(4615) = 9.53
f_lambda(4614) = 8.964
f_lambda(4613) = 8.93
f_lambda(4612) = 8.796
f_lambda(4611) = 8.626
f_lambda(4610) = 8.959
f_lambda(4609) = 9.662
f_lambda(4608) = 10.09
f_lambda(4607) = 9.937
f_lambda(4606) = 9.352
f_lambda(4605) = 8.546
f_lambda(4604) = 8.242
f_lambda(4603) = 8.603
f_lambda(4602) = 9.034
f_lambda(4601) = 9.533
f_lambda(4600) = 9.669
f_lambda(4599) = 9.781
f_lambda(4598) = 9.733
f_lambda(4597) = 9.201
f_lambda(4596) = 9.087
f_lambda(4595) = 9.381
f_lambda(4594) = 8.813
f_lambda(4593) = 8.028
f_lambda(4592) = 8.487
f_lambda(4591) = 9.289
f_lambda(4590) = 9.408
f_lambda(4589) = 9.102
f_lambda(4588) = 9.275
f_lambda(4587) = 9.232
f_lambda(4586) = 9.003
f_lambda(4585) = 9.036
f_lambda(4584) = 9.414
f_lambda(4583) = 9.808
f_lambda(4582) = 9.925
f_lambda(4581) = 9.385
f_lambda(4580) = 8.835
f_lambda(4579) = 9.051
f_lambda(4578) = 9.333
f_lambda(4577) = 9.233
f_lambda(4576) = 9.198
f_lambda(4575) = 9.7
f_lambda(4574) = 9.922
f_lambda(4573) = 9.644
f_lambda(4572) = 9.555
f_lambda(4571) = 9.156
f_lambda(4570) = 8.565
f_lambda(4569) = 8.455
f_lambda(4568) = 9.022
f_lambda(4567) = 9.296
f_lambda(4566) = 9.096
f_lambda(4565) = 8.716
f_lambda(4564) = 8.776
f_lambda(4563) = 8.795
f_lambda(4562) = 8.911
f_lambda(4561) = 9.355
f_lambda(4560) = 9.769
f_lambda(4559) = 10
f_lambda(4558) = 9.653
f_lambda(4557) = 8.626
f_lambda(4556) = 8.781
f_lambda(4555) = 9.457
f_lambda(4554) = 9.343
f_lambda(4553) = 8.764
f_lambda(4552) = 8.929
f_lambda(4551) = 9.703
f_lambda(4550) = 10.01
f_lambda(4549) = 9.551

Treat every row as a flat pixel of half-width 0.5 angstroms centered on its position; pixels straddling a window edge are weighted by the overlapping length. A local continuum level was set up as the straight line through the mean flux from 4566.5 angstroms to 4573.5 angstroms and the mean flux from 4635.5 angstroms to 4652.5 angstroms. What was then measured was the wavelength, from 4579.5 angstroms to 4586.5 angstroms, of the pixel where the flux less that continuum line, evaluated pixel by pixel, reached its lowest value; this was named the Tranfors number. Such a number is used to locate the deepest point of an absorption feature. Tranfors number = 4580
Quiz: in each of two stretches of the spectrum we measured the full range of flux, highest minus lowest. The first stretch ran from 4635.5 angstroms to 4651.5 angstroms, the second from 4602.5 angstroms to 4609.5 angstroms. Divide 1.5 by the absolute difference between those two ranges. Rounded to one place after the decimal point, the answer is 5.7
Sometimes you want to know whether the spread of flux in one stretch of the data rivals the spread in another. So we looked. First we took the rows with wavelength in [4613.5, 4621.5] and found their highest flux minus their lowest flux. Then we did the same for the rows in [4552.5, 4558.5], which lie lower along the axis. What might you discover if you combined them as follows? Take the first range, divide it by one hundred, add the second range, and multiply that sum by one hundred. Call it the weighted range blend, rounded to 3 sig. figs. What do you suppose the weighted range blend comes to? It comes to 103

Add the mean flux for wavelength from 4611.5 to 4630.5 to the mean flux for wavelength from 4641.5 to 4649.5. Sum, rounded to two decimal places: 17.93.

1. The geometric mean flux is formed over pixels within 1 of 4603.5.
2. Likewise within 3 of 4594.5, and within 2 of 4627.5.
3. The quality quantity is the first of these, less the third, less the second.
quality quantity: -9.1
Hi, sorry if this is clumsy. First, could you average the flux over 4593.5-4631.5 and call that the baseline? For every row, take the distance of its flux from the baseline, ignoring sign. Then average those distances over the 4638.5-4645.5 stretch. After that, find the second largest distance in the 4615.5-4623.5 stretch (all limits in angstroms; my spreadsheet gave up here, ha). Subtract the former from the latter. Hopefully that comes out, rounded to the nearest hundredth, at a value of 0.22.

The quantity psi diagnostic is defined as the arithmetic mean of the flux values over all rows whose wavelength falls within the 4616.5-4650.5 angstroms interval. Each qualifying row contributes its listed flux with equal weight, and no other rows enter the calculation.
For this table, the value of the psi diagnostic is 9.07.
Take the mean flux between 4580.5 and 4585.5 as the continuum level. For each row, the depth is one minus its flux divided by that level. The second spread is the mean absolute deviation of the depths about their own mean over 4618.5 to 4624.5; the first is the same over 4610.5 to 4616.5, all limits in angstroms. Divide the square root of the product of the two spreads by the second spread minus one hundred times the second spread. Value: -0.0115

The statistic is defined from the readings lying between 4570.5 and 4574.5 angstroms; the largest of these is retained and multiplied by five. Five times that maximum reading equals 49.6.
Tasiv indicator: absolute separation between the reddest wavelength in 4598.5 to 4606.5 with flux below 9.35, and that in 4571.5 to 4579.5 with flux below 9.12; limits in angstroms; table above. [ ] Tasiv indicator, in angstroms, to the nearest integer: 26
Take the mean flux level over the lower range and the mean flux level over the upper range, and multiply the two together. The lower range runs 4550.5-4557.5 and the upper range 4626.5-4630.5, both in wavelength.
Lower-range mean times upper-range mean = 78.4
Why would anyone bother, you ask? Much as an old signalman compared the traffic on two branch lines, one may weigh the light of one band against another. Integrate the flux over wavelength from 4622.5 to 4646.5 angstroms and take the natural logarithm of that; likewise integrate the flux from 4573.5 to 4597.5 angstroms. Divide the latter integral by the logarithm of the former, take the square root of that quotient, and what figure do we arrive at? 6.42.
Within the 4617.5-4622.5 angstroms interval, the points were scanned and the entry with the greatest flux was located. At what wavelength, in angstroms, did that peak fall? 4618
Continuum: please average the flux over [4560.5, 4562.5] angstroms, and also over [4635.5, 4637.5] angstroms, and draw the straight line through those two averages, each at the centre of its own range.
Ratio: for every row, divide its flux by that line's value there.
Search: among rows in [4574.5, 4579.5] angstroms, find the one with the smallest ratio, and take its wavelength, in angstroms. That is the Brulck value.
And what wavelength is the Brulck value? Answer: 4579 angstroms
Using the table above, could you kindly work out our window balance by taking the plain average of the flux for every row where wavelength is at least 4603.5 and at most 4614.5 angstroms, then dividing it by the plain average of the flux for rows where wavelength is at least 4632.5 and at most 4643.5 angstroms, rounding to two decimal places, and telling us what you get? 1.00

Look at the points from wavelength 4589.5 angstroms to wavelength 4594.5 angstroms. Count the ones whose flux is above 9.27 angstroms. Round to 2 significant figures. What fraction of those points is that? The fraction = 0.40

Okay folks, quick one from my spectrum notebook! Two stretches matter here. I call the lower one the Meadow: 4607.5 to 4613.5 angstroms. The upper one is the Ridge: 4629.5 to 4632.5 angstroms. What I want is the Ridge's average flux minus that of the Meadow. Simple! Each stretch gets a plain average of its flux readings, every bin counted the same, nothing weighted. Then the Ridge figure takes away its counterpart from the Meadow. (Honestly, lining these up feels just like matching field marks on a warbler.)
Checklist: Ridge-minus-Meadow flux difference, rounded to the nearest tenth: -0.1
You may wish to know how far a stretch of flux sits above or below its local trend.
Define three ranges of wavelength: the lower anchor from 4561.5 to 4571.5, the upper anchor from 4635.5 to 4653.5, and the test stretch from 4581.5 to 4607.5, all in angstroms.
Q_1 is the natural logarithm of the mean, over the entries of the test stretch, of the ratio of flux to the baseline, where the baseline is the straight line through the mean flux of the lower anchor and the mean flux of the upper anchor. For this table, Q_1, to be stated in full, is 0.024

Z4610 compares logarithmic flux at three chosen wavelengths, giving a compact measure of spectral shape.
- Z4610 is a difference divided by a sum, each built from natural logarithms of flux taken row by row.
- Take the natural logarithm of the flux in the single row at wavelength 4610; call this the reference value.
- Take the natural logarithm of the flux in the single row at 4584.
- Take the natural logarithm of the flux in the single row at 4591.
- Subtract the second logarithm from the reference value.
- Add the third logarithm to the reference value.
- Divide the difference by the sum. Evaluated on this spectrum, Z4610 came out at -0.011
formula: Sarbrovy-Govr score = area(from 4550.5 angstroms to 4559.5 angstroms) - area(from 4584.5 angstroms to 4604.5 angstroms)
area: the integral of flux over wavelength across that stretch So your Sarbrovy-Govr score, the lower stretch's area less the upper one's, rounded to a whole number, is -99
